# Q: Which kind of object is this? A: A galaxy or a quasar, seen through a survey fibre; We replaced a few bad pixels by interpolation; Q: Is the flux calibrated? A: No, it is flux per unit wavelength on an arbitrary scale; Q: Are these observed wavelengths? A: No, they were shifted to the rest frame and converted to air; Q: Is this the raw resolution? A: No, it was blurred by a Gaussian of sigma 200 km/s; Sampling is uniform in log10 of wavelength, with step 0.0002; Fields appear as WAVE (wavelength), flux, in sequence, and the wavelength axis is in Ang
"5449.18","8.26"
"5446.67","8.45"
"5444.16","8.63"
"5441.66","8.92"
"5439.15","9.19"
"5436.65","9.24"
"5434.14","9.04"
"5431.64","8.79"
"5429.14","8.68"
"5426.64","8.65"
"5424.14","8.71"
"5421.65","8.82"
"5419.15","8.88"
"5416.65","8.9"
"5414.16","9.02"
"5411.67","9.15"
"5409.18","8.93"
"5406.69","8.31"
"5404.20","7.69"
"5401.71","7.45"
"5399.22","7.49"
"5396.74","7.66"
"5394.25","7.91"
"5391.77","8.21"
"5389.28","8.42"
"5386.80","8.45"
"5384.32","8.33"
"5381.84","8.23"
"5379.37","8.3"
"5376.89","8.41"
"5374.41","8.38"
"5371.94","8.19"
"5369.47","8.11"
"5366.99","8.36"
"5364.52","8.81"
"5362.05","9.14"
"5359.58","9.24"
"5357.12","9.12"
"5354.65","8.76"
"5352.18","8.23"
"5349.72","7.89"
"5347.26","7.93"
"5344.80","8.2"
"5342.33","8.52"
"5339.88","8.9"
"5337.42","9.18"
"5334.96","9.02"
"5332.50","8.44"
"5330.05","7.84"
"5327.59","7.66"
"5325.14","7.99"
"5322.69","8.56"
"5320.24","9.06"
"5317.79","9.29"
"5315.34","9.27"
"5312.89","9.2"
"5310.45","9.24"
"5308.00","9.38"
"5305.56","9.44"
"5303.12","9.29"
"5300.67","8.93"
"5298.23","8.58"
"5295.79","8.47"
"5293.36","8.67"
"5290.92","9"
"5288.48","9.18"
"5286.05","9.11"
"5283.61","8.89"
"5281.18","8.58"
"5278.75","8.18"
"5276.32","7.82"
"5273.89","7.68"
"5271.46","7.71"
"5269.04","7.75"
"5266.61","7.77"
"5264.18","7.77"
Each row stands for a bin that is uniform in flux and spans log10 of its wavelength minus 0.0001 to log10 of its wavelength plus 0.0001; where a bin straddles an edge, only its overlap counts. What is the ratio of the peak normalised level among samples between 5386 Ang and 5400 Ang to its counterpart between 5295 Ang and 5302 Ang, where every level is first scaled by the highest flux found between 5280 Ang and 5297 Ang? 0.95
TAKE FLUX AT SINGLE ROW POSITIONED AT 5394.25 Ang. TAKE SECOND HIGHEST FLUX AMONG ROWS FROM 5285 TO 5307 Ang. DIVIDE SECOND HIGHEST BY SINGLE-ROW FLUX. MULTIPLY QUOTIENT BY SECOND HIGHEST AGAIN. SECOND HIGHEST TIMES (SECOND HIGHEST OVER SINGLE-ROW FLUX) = 10.9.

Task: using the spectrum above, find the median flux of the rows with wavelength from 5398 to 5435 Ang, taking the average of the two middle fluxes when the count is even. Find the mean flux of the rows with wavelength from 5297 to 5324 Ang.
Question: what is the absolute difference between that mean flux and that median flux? 0.32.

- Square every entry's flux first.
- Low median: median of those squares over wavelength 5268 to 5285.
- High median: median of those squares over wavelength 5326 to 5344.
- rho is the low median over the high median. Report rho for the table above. 0.842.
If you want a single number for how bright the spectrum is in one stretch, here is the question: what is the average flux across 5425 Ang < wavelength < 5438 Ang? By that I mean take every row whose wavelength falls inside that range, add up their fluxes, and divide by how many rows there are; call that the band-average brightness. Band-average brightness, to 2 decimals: 8.88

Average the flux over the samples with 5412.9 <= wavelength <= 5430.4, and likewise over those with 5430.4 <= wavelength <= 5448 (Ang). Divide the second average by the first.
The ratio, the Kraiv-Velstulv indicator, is 1.01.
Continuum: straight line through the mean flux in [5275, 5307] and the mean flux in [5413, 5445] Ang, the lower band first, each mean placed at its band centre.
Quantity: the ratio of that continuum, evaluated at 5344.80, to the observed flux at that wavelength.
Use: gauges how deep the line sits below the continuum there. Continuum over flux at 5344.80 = 1.08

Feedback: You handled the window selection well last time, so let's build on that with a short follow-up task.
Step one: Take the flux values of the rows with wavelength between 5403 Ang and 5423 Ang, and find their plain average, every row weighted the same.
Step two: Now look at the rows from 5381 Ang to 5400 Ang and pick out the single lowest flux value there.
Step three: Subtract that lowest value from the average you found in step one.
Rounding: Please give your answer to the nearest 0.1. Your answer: 1.2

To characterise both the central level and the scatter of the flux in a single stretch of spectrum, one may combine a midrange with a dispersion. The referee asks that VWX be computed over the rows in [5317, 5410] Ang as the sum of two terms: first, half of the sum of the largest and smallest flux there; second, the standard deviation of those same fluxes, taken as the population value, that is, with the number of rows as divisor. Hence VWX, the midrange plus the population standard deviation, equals 8.87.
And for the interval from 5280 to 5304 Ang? 9.15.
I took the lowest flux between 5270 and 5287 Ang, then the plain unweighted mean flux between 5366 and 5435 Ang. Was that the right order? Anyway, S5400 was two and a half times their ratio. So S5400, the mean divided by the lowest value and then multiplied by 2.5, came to 2.74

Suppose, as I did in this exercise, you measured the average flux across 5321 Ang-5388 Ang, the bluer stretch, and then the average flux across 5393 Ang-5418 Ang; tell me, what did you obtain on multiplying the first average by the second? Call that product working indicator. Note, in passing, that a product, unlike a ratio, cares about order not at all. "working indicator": 70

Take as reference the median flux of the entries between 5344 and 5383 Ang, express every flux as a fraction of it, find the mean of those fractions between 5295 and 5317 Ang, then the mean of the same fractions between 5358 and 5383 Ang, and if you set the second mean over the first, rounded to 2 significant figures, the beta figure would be 0.94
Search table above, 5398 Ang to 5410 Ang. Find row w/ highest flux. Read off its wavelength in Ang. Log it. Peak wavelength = 5409.18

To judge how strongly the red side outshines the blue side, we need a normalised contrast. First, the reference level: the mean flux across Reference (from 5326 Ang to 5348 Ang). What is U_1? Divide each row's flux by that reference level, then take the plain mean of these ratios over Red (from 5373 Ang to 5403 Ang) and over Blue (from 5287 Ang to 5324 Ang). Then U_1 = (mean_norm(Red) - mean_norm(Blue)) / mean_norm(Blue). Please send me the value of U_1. -0.10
